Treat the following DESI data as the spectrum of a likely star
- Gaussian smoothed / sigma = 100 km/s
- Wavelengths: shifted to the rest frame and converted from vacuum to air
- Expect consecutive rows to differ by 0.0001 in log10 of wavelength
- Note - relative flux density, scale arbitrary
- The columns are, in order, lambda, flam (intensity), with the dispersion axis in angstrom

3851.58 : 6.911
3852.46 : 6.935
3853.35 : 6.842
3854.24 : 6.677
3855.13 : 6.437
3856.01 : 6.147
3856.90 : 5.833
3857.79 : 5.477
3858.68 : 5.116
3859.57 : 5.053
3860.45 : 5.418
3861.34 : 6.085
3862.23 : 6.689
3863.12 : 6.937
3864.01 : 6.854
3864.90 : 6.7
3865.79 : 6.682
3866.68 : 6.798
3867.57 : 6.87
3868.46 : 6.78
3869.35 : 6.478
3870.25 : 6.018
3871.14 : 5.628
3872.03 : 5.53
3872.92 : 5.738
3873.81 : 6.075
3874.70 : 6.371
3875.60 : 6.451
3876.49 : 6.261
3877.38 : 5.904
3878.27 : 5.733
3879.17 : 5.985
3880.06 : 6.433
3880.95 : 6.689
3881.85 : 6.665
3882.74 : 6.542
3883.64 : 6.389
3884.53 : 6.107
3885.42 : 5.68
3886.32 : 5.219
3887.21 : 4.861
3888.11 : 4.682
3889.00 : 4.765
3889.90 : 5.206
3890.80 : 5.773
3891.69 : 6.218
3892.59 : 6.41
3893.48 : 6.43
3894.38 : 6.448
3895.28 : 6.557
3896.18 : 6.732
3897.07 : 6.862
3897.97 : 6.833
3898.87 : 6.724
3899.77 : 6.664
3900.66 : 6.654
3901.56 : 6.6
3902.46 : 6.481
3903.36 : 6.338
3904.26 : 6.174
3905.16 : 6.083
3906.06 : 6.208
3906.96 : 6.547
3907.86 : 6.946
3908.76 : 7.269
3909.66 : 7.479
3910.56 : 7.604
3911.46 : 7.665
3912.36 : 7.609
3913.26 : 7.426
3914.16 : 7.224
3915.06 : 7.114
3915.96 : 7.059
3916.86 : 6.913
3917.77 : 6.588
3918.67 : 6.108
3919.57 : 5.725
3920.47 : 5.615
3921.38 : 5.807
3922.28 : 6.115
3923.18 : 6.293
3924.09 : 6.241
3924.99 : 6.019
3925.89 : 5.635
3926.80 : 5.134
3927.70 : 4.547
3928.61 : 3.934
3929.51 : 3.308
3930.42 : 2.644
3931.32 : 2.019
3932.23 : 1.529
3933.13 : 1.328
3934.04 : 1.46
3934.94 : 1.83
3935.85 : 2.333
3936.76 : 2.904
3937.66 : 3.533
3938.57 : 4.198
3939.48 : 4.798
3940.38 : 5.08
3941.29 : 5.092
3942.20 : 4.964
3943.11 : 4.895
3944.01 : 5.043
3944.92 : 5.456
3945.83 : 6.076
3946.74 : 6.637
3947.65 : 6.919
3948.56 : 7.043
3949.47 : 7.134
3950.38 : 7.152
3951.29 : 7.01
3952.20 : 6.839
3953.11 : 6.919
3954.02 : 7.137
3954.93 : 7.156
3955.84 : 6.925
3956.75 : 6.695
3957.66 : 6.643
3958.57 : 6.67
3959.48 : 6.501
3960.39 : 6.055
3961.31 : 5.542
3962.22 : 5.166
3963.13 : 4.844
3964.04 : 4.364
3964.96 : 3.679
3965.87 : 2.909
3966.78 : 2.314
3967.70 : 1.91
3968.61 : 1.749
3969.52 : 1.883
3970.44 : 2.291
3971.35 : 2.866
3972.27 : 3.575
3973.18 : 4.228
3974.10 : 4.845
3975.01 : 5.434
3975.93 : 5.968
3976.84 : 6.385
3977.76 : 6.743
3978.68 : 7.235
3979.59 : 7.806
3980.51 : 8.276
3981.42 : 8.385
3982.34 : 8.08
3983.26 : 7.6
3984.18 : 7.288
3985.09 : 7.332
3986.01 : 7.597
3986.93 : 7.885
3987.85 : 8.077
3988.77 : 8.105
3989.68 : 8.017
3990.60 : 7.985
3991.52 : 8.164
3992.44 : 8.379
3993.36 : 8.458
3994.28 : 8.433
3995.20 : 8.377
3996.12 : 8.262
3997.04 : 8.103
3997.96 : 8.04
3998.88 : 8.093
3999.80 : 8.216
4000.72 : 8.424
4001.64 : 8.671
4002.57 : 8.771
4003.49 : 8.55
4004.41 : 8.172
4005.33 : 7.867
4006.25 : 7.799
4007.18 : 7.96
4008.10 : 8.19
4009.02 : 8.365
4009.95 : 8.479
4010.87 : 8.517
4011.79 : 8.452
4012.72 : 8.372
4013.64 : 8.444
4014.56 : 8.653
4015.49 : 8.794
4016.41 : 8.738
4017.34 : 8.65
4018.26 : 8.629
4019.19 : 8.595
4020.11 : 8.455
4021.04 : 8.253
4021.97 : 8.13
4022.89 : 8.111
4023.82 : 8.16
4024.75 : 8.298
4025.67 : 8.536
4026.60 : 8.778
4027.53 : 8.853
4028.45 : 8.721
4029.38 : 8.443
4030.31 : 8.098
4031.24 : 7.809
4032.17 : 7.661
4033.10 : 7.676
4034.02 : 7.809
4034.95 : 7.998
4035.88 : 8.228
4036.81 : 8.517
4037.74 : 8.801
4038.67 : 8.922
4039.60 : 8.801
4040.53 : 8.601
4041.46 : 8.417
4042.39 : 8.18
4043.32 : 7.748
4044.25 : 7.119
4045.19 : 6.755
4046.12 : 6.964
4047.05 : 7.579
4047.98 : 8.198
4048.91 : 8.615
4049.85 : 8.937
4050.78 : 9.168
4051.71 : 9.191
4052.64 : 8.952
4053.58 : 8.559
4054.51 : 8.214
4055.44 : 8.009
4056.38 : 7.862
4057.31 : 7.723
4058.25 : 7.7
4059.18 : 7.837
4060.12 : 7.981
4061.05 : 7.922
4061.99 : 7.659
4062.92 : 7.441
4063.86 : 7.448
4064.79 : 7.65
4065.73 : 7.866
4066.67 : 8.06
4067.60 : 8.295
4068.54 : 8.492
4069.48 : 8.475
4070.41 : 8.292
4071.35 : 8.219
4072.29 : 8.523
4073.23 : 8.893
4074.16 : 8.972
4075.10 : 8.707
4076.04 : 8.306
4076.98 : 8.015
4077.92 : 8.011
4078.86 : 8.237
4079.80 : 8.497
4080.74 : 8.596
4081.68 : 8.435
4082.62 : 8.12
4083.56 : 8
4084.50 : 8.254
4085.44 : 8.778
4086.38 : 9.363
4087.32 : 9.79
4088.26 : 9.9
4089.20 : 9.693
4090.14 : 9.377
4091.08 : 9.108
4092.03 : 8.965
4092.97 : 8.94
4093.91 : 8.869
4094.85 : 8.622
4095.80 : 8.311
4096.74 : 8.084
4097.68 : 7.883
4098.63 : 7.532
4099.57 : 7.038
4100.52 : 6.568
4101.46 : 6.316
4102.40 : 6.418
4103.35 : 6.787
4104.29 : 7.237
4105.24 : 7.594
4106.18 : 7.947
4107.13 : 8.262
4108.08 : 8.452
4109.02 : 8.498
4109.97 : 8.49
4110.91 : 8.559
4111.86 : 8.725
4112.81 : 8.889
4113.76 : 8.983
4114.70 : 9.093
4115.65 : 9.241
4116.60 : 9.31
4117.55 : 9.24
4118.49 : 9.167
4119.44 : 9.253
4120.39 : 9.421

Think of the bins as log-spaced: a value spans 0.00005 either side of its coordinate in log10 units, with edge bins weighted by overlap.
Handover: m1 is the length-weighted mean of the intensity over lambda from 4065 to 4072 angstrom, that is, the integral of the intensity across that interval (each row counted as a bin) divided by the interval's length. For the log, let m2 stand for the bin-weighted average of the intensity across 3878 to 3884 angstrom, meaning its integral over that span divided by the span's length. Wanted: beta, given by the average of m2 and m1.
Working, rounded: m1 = 8.2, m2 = 6.4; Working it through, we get 7.3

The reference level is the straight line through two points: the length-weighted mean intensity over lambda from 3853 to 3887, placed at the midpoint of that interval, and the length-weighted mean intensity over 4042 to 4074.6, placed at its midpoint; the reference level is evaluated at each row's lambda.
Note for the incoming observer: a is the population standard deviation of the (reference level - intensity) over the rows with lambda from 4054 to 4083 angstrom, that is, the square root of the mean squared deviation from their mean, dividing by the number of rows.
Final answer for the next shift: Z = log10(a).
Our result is -0.5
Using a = 0.3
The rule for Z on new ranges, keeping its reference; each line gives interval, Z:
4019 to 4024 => -0.7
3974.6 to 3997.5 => -0.1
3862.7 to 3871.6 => -0.4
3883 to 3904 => -0.2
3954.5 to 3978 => 0.3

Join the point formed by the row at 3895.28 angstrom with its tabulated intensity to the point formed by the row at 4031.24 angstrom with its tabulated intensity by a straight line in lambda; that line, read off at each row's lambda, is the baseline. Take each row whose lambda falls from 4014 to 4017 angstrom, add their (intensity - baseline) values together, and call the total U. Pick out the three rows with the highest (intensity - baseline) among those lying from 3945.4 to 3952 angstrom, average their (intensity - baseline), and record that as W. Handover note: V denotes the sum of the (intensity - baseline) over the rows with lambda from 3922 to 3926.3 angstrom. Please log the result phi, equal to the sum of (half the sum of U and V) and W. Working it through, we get 0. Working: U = 3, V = -3.8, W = 0.1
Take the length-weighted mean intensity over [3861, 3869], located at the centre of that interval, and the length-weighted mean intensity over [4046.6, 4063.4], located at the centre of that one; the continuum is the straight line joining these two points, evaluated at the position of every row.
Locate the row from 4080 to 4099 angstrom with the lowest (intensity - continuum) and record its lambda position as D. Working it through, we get 4098.63 angstrom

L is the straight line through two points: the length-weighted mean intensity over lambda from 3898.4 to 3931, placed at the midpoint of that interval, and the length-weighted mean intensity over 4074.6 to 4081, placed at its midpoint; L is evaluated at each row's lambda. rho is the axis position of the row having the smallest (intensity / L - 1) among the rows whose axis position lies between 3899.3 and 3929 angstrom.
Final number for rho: 3928.61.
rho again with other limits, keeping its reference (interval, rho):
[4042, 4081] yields 4045.19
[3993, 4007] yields 4006.25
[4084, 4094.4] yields 4084.50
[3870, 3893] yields 3888.11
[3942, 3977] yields 3968.61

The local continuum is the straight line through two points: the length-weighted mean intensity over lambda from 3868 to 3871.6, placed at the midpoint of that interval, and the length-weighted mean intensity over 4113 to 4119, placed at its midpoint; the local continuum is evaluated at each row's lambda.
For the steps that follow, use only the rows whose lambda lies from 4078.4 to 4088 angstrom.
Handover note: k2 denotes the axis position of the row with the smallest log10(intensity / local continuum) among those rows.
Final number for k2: 4083.56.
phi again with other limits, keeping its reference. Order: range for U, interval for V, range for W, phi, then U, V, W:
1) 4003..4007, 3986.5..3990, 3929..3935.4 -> -2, 2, 2.4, -4.2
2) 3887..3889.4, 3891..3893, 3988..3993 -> -2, -5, -0.4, 0.8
